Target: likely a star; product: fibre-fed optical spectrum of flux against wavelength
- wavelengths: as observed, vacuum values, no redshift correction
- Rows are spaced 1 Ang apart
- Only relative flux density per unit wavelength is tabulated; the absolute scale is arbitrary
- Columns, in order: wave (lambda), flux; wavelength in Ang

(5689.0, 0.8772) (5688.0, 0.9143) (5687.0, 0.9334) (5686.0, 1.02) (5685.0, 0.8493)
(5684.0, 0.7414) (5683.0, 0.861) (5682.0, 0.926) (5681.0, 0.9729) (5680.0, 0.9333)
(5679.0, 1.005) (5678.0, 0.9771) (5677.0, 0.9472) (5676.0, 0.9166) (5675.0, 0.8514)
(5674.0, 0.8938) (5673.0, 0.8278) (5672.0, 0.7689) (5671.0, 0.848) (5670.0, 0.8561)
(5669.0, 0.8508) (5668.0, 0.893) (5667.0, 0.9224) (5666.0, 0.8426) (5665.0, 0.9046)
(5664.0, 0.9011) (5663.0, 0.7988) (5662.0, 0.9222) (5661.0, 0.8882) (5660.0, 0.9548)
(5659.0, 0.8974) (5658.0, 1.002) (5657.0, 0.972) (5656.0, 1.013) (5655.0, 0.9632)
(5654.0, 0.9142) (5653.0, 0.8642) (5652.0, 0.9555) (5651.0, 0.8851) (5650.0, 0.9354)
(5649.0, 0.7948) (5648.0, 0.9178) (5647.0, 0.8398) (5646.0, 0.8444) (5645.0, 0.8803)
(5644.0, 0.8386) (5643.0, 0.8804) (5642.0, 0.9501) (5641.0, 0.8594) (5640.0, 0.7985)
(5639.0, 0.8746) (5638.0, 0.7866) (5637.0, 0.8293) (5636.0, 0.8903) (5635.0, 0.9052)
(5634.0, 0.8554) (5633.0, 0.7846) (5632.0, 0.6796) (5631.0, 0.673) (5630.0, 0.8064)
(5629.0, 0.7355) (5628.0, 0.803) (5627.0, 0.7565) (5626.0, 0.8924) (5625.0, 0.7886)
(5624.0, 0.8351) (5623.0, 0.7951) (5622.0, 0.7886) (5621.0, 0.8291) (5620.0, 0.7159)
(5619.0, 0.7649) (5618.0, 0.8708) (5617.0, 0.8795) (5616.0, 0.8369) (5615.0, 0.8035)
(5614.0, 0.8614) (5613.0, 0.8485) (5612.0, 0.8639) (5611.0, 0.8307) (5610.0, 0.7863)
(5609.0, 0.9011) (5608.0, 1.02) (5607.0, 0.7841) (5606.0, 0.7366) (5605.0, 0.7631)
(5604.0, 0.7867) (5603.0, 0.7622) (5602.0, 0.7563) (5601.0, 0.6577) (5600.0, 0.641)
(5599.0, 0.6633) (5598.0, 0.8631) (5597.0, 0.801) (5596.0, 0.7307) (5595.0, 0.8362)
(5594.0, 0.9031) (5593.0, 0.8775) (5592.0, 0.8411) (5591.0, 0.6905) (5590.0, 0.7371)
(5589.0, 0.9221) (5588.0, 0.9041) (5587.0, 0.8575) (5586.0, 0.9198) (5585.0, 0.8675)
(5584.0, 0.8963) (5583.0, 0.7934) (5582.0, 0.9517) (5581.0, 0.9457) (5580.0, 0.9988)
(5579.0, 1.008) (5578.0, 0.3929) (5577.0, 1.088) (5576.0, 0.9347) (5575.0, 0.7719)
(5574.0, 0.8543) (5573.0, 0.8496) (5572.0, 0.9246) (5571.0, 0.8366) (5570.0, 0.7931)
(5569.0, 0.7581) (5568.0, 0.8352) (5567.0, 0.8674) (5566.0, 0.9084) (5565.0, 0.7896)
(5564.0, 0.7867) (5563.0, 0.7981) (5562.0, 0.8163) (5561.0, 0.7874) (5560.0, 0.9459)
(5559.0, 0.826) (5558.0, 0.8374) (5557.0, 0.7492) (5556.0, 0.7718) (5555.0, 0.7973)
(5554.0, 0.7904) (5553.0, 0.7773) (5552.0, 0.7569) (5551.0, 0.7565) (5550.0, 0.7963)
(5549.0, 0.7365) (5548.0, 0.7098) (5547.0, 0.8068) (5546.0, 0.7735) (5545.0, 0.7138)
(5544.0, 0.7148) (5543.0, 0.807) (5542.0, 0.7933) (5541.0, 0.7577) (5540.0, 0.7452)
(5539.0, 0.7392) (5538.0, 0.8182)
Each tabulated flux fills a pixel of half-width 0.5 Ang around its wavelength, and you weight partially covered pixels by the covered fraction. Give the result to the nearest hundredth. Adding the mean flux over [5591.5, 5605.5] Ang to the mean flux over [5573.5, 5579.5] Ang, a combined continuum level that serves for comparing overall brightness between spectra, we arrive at 1.62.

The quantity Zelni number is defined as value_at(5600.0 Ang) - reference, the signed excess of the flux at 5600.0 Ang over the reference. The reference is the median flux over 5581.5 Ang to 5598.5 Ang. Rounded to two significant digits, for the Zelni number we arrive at -0.22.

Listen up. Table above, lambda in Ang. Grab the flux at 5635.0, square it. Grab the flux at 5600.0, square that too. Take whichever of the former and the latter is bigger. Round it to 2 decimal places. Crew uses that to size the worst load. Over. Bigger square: 0.82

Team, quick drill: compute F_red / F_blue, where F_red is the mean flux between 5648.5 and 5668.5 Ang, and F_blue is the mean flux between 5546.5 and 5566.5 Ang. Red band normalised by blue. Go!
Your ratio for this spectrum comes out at 1.14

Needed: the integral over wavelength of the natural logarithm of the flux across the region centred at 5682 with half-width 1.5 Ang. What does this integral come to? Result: -0.25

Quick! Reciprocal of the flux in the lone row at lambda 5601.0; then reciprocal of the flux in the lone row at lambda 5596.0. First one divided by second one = 1.11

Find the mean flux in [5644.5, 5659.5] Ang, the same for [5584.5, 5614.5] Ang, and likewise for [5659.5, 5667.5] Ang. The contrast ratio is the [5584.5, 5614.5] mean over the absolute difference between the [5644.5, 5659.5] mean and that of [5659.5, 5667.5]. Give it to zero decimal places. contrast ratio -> 40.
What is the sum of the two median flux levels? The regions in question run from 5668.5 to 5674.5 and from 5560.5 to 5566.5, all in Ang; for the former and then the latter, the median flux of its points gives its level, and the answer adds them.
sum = 1.643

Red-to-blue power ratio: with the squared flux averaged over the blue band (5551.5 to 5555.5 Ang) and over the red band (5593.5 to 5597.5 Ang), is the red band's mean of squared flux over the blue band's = 1.10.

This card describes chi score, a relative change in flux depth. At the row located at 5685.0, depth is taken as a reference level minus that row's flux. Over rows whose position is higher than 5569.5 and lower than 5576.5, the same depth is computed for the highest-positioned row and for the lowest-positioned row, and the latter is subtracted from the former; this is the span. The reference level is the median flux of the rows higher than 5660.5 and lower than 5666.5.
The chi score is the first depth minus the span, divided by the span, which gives -1.3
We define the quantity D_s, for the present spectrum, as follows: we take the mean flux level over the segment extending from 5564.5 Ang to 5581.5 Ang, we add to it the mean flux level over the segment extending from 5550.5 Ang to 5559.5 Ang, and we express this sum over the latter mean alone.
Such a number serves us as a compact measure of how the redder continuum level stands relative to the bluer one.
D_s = 2.09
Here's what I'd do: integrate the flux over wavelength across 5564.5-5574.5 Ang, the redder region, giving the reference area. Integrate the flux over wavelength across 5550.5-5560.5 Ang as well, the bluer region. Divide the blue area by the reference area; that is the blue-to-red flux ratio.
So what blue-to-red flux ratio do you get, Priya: 0.95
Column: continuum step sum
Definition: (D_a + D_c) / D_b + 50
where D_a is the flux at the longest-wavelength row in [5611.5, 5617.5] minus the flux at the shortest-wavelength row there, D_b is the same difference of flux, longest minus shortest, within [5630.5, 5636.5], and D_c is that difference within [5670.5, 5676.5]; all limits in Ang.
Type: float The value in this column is 50.4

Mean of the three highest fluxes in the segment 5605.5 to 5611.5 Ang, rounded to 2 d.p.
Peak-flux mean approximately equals 0.92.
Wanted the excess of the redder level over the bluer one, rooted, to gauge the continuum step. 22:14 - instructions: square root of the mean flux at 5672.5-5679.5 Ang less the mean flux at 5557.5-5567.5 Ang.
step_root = 0.28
